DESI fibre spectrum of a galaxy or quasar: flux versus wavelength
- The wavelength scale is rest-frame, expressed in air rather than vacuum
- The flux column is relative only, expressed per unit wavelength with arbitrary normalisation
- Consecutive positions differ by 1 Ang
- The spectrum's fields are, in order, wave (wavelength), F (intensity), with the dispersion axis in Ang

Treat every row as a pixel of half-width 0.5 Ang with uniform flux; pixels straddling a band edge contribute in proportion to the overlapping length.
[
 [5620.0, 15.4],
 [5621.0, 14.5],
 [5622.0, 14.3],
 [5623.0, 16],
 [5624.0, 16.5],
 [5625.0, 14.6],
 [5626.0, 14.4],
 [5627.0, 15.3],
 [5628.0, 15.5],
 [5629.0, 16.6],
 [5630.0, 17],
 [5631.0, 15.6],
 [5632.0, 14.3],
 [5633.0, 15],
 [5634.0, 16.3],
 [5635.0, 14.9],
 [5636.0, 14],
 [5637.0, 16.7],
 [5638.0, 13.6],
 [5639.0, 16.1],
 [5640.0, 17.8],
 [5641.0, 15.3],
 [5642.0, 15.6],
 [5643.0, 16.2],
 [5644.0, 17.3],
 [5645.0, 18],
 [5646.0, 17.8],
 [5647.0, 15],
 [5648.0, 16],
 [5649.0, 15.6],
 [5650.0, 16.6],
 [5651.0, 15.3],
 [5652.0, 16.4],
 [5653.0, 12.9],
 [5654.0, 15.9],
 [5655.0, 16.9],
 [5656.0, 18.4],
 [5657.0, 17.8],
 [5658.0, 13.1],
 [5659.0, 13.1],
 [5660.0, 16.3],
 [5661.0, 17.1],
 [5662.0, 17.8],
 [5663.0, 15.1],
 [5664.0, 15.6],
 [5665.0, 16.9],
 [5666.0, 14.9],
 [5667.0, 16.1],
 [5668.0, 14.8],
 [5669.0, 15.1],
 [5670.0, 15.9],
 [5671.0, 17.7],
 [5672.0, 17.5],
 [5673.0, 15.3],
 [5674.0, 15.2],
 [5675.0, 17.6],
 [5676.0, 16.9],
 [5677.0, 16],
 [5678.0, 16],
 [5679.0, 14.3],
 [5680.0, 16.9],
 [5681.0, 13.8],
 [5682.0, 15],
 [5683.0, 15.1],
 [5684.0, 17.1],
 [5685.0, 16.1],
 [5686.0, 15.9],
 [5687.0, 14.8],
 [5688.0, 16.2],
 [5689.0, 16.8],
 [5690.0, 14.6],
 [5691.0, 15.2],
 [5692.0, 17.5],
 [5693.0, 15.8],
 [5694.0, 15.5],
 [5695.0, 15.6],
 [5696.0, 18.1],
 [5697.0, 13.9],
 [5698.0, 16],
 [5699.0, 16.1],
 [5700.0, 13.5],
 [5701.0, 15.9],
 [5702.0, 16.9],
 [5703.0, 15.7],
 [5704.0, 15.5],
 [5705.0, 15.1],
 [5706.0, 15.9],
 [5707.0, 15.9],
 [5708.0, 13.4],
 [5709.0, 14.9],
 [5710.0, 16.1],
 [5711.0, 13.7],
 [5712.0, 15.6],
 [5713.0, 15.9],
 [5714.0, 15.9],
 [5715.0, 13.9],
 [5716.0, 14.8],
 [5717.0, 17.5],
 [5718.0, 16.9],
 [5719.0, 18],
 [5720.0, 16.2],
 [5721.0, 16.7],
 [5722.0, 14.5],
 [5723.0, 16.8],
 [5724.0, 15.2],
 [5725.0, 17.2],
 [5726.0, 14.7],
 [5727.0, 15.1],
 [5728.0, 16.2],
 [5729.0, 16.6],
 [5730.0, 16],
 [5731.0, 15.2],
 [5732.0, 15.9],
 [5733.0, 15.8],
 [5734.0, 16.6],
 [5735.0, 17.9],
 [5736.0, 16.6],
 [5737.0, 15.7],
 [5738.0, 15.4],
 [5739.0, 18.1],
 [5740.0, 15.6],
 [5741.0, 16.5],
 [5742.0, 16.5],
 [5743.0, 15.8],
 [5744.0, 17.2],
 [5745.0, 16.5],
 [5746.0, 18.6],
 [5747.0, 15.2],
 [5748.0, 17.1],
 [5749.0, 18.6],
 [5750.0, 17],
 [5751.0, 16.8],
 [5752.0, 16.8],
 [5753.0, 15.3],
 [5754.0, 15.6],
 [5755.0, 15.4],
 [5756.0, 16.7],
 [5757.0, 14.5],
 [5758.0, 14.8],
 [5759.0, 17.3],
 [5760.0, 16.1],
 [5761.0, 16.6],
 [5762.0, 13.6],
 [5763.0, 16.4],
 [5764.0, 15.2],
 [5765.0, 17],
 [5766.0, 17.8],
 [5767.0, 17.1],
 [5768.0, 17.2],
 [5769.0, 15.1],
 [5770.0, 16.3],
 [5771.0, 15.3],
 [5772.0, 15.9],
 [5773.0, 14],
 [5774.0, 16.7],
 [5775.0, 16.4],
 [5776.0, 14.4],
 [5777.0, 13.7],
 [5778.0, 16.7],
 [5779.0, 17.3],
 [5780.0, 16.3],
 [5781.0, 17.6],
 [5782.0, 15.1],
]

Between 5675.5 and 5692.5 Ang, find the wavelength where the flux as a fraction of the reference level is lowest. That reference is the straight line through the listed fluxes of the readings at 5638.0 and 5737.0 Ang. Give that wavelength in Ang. 5681.0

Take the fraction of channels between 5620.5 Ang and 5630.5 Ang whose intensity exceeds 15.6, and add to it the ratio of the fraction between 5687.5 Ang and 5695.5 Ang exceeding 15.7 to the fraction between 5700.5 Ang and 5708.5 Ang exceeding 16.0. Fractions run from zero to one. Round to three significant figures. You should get 4.40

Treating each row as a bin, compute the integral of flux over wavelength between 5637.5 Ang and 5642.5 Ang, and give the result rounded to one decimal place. 78.4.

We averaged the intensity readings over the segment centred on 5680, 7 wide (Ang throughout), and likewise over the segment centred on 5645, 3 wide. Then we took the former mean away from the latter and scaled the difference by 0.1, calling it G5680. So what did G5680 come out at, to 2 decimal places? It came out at 0.24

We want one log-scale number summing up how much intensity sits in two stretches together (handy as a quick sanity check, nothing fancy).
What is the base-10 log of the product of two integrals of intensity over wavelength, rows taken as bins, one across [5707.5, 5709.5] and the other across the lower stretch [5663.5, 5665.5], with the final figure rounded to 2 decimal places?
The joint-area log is 2.96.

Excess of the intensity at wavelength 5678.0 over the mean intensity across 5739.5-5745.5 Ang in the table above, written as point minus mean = -0.35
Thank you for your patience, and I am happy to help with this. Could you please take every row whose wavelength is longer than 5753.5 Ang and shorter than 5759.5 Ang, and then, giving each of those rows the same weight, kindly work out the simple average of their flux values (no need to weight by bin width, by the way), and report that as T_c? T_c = 15.72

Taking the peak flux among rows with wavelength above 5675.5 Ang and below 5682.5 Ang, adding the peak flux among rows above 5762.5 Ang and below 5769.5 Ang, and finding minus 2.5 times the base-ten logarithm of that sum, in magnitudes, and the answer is -3.85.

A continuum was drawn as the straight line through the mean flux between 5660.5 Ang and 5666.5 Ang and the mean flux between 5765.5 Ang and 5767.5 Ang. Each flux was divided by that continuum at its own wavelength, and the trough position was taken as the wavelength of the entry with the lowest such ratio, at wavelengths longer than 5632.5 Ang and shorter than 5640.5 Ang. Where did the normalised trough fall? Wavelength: 5638.0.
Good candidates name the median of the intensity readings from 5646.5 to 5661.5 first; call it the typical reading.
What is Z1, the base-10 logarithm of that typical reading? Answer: 1.20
